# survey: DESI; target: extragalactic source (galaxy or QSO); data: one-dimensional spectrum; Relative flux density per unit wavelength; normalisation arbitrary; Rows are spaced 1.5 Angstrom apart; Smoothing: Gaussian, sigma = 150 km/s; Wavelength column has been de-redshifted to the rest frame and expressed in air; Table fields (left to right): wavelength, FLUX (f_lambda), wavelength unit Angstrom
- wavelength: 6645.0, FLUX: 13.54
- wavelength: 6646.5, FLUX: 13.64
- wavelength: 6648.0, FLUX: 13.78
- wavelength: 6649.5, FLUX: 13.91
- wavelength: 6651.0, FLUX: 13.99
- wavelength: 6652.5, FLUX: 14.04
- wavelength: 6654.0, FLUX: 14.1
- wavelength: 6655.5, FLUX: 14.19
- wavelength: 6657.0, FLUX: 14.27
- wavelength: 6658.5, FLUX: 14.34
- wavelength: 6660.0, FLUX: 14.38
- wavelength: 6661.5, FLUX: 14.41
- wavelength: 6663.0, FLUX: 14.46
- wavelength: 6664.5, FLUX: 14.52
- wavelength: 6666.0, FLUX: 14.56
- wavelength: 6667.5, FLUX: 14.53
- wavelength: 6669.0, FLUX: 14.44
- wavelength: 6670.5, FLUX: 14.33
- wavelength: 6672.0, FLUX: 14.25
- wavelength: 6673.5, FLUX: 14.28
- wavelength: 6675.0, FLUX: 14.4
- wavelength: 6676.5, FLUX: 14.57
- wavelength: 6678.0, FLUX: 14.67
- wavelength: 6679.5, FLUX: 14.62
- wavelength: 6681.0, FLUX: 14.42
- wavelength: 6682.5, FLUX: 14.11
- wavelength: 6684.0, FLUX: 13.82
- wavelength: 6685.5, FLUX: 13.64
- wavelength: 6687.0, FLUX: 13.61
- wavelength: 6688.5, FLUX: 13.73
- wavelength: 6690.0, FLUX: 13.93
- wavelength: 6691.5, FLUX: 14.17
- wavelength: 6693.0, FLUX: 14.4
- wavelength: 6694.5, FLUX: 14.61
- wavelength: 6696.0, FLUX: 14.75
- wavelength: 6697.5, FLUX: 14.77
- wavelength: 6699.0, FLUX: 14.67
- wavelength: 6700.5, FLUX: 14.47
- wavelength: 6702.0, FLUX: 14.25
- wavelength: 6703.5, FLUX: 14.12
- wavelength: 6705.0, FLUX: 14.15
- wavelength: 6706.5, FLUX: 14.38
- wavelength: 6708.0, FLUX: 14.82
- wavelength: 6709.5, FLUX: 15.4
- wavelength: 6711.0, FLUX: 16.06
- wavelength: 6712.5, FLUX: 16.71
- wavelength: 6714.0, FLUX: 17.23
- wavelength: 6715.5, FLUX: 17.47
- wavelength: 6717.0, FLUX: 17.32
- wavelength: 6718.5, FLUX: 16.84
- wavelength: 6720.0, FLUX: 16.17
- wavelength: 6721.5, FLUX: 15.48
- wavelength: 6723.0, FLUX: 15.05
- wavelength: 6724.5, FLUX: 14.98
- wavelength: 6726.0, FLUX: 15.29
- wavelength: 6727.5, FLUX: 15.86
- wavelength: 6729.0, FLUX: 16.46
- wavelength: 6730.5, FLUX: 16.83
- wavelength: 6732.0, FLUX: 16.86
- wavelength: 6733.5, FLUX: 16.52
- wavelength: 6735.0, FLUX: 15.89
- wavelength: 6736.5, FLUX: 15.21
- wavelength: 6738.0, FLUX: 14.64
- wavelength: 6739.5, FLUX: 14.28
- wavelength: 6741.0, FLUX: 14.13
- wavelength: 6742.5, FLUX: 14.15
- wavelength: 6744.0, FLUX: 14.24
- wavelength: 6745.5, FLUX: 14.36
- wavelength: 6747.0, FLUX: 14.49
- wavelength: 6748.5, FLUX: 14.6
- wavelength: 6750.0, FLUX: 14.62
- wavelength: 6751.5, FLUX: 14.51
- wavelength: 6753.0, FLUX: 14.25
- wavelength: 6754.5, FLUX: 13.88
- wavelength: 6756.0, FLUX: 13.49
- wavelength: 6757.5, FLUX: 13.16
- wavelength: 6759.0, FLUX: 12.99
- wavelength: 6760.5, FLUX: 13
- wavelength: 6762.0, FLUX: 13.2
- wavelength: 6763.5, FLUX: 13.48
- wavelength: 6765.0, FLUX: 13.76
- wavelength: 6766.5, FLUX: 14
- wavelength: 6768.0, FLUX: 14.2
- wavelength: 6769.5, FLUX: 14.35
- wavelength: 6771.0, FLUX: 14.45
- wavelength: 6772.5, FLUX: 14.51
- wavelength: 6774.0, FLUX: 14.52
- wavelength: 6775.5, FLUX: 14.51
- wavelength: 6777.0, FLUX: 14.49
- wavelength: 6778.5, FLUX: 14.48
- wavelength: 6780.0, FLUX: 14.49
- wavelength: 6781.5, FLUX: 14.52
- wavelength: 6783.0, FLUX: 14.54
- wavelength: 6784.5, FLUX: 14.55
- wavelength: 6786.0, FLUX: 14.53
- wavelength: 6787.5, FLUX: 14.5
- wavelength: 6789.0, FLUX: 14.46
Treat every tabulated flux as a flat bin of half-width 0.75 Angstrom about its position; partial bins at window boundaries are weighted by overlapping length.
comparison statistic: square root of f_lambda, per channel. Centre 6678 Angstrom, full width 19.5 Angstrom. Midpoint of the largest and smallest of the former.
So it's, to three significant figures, 3.76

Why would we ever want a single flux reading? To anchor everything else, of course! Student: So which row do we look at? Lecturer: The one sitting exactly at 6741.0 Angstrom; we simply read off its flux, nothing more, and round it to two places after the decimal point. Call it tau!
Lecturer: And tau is 14.13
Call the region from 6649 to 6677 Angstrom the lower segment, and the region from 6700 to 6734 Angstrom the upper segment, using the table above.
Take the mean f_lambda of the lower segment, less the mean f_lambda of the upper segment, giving -1.5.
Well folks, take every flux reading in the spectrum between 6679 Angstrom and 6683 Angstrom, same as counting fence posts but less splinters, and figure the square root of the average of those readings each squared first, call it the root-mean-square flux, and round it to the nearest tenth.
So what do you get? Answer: 14.4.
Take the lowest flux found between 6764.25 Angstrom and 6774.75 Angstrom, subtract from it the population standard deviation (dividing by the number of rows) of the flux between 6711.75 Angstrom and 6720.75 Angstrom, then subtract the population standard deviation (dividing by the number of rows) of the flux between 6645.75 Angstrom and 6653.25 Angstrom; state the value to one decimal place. 13.2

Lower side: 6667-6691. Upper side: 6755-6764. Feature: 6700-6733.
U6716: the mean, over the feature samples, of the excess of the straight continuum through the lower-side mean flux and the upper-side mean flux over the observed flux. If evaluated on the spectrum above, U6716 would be -2.0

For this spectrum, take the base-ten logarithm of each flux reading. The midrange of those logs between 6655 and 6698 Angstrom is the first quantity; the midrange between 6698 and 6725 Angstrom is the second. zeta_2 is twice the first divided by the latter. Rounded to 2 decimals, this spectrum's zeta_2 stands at 1.93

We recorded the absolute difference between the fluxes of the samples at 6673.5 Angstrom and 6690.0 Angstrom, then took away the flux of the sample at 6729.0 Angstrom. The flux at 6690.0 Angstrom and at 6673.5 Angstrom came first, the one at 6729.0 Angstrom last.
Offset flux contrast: -16.1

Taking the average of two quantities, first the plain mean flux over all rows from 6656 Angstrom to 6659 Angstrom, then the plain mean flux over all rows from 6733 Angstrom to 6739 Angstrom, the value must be 14.9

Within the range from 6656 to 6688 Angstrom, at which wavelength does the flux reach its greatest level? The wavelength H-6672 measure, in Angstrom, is 6678.0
